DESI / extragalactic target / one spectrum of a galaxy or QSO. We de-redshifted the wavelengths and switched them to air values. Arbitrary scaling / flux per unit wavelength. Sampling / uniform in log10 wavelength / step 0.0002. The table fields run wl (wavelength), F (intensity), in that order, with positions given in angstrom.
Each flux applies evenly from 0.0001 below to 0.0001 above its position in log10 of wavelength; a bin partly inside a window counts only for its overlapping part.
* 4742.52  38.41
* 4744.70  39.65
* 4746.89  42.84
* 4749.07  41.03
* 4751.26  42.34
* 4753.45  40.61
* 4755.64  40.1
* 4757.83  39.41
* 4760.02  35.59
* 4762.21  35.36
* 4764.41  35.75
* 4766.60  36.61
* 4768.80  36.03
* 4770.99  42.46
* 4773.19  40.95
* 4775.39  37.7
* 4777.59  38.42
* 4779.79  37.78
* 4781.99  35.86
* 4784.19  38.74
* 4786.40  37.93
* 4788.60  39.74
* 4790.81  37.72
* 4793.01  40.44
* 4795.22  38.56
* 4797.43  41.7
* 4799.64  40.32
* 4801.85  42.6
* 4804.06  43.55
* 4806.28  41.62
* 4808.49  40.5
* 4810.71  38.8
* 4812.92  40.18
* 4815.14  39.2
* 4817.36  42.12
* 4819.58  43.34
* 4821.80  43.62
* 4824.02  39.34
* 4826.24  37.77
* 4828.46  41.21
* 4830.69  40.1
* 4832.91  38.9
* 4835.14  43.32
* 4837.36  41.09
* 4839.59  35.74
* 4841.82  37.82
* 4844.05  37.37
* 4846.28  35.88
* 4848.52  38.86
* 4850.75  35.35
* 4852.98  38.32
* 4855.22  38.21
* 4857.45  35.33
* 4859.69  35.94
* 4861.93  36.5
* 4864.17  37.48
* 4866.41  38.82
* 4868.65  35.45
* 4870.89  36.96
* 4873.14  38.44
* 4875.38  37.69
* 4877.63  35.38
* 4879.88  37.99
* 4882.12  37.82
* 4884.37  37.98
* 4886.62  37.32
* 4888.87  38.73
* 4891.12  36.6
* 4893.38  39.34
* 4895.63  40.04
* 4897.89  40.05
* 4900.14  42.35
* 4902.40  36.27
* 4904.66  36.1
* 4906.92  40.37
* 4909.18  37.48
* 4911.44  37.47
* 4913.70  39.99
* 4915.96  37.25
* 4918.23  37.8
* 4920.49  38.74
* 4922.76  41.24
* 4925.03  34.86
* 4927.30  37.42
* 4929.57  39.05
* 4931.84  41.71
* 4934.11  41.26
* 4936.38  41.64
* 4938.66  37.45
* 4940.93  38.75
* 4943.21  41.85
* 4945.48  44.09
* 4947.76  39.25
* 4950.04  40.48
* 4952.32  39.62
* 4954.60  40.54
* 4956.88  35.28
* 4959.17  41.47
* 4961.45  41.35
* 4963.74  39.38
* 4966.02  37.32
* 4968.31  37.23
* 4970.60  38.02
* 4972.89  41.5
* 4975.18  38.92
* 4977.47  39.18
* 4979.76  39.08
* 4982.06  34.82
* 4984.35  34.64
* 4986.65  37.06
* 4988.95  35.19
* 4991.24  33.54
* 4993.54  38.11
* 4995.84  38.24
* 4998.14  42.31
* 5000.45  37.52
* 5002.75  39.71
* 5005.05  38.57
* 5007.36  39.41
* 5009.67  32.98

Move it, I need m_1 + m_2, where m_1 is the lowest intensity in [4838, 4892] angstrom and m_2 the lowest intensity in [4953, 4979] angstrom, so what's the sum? 70.6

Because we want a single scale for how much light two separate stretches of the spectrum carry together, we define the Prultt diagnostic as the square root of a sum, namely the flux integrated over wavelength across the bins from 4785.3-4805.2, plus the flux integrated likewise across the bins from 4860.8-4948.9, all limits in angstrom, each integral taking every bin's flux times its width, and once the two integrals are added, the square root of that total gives 65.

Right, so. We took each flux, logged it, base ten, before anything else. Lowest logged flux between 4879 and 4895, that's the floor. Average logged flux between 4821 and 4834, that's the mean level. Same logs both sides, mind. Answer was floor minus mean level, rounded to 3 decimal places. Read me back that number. -0.040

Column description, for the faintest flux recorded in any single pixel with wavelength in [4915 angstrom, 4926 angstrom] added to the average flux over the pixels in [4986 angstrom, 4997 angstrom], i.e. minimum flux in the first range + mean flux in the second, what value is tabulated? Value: 71.3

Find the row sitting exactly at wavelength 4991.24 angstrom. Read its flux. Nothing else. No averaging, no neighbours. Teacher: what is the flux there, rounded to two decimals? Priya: 33.54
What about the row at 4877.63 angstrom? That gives 35.38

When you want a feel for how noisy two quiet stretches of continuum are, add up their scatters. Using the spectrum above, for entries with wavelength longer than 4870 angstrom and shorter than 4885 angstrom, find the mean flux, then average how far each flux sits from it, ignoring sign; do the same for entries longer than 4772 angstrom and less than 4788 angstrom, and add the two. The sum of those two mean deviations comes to 1.7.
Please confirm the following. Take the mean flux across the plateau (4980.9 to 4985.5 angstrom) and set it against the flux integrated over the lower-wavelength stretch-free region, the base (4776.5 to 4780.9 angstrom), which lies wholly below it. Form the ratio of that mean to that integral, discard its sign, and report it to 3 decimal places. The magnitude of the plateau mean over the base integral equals 0.207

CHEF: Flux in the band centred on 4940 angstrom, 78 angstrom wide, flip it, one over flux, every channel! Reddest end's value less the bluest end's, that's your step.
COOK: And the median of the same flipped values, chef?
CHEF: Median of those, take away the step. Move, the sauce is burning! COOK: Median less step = 0.0276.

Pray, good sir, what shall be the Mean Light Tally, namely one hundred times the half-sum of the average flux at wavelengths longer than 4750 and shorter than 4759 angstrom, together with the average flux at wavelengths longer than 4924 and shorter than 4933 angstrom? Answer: 3944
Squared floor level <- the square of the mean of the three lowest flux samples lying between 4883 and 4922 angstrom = 1319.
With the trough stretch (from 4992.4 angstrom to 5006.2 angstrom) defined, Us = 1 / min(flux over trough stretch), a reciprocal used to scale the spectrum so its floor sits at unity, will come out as 0.0267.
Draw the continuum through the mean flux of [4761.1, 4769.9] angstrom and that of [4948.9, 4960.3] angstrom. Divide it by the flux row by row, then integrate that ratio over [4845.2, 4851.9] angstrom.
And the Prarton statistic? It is 6.86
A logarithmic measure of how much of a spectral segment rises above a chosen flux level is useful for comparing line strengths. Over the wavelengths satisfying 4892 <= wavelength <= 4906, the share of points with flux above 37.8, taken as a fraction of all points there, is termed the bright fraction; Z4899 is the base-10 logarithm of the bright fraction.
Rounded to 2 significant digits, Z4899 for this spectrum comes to -0.18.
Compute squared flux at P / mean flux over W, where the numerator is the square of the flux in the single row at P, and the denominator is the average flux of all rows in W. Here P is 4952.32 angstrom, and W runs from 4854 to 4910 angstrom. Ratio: 41.5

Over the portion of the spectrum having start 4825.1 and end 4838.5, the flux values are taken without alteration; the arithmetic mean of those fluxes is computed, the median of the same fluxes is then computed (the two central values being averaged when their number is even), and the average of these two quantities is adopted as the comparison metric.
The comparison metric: 40.5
